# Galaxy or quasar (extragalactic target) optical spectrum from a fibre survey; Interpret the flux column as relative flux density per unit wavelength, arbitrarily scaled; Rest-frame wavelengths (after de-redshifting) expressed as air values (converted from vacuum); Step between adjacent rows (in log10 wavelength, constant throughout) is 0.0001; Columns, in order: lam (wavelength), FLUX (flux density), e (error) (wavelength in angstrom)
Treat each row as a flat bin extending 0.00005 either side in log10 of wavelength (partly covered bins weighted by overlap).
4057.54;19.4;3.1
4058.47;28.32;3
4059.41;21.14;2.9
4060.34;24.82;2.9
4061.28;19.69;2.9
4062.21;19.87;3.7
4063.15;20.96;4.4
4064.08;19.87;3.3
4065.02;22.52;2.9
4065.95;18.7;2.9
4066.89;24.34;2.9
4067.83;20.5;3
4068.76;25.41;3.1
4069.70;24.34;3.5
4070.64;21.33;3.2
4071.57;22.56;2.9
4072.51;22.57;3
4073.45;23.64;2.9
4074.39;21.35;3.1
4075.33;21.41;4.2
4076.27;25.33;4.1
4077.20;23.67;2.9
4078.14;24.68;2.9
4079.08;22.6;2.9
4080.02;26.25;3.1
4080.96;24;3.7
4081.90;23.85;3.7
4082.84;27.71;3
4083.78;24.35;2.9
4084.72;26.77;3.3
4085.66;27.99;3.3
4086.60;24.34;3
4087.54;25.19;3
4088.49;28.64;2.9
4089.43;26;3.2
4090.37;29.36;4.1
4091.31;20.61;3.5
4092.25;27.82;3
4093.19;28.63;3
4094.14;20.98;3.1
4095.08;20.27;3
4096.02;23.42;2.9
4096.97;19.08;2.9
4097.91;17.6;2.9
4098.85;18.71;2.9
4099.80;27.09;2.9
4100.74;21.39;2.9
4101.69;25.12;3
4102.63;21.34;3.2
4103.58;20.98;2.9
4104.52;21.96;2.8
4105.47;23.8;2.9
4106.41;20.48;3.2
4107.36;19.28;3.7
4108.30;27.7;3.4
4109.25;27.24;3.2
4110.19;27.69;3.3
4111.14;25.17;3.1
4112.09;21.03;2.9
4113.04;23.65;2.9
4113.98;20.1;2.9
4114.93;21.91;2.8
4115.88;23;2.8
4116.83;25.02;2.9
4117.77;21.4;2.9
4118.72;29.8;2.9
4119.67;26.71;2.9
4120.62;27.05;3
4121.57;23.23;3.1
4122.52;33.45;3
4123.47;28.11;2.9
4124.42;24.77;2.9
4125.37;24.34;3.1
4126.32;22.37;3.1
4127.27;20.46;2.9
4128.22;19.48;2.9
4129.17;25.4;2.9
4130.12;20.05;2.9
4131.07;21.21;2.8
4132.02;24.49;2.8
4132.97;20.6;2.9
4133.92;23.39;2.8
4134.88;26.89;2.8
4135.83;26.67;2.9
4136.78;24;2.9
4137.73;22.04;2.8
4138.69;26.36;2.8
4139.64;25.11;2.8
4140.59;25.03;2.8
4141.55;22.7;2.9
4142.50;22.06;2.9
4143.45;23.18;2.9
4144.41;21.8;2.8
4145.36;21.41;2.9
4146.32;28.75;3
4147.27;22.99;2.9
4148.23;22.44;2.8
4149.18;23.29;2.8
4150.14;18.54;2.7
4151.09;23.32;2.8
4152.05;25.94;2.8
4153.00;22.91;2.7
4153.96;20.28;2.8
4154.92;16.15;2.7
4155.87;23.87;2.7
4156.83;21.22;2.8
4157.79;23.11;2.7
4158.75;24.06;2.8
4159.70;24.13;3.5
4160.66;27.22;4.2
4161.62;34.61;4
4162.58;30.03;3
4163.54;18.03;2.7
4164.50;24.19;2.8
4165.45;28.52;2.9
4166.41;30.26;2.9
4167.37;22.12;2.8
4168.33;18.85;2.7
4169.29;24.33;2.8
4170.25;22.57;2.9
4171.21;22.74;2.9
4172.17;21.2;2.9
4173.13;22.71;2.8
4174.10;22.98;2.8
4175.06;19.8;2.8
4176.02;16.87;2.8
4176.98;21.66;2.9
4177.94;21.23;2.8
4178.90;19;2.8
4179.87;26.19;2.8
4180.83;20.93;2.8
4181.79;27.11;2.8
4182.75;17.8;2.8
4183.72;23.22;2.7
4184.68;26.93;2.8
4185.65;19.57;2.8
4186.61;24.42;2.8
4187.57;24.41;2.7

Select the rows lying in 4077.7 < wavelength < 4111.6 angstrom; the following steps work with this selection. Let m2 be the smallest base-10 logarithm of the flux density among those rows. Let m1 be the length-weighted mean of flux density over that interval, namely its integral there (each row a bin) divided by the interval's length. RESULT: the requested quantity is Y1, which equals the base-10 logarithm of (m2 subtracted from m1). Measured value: 1.36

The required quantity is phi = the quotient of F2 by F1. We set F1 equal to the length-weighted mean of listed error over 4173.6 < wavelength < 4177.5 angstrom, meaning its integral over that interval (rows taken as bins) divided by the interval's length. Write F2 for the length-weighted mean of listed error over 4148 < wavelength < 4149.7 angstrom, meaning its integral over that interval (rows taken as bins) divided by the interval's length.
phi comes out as 0.99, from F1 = 2.82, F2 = 2.8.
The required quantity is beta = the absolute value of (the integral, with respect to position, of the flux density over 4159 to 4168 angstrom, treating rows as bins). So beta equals 238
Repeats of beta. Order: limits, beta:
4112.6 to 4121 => 204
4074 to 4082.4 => 199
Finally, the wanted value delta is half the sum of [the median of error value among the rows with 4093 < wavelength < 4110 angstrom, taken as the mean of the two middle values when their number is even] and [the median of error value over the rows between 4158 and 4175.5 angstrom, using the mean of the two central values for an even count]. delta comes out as 2.90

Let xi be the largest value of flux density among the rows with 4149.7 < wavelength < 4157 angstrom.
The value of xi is 25.94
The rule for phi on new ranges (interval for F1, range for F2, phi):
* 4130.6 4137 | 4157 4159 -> 0.97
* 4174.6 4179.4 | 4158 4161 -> 1.21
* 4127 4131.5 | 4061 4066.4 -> 1.17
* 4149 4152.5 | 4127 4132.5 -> 1.04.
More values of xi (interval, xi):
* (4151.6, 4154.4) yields 25.94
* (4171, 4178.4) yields 22.98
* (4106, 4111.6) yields 27.7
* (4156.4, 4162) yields 34.61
